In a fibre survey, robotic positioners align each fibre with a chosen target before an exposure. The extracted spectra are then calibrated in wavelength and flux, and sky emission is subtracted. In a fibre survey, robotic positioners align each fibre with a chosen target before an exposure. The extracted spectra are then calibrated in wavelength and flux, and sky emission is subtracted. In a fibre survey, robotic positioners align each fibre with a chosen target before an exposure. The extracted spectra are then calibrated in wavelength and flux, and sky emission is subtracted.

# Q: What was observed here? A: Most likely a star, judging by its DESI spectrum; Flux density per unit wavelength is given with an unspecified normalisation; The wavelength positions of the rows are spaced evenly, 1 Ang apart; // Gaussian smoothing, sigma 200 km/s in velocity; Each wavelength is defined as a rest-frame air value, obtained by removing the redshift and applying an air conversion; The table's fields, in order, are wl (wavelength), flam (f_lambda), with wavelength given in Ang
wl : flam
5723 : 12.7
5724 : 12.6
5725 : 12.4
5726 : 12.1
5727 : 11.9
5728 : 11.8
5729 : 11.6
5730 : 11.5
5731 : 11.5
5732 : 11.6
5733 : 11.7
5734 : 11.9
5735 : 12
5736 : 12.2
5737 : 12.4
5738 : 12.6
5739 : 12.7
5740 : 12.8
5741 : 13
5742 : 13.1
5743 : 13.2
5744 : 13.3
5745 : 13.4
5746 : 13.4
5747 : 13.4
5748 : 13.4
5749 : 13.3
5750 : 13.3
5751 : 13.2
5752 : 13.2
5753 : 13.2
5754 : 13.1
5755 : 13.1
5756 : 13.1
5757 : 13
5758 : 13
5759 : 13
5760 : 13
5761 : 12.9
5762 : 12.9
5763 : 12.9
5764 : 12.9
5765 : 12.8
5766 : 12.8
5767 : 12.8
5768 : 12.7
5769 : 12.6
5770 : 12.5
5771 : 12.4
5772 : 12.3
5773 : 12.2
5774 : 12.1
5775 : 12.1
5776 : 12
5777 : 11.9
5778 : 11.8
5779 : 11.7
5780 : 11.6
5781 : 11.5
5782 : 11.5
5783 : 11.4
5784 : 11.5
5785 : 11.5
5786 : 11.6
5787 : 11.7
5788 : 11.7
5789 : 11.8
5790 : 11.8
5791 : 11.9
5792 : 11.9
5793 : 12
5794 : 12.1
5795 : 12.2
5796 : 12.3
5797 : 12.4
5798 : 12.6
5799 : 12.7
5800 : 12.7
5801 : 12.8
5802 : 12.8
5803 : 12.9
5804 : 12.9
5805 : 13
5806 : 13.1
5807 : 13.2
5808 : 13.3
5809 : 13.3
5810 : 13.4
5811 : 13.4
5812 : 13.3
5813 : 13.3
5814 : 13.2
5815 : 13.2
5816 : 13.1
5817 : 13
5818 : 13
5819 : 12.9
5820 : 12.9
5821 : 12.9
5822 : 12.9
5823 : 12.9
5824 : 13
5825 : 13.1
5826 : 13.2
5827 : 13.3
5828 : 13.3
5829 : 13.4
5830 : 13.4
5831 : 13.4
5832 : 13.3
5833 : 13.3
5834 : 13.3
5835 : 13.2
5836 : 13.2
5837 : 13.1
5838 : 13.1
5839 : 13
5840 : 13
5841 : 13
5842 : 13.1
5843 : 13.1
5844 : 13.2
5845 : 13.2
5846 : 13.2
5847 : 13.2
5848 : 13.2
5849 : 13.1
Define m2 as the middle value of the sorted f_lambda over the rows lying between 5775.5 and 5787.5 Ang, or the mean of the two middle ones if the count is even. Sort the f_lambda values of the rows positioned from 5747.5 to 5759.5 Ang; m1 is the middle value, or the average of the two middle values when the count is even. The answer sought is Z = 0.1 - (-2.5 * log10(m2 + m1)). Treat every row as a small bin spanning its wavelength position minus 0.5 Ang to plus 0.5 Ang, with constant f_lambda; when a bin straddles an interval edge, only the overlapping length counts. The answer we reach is 3.58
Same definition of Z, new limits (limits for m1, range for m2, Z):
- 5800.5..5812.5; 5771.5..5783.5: 3.59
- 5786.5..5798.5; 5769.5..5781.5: 3.55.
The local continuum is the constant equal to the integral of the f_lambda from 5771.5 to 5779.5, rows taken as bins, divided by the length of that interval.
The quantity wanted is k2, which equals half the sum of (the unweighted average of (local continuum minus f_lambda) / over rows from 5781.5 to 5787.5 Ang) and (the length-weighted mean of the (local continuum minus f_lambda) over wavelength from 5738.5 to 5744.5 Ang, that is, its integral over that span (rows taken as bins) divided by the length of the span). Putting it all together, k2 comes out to -0.3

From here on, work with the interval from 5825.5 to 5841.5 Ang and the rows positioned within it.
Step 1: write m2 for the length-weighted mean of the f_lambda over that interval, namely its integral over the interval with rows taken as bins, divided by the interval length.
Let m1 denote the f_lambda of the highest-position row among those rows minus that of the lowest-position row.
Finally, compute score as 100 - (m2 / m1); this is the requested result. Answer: 166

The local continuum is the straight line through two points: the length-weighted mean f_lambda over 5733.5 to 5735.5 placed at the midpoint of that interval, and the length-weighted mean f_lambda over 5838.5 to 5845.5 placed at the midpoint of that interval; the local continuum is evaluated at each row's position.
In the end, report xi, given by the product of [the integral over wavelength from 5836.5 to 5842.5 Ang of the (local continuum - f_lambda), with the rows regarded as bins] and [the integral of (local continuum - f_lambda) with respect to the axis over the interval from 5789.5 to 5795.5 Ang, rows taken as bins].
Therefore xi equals 0.2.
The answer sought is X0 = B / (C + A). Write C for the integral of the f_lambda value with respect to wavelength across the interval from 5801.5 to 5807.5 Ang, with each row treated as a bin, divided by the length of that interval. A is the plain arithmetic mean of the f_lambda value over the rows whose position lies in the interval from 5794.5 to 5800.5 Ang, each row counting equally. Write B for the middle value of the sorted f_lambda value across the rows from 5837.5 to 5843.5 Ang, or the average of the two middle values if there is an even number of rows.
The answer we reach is 0.512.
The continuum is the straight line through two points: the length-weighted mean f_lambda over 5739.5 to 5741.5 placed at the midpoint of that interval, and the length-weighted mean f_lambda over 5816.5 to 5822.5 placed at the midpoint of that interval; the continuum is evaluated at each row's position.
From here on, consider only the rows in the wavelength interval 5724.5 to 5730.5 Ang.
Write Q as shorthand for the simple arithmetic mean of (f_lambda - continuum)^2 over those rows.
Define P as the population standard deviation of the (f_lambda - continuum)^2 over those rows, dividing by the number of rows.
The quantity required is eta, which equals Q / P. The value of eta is 1.9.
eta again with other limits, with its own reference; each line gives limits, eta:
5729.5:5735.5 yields 3.3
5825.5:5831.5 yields 2.9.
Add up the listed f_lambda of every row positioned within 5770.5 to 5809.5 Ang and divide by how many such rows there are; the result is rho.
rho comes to 12.2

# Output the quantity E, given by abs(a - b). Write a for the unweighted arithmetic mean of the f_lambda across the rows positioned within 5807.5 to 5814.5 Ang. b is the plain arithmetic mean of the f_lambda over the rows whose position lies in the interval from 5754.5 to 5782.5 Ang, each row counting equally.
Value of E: 0.8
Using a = 13.3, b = 12.5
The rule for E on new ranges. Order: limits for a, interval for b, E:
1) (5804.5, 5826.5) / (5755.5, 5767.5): 0.2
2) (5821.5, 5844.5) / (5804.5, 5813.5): 0.1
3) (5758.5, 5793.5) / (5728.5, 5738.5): 0.3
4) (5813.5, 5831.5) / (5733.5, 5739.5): 0.8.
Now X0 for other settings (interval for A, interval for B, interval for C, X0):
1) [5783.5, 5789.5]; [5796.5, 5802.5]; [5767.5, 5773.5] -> 0.527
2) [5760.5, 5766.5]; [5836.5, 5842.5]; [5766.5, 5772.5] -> 0.513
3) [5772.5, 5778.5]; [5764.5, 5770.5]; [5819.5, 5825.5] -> 0.511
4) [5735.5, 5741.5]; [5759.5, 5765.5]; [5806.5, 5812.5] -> 0.497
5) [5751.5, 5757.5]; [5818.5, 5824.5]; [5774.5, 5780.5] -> 0.517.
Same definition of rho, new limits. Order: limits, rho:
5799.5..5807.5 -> 12.9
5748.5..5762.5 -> 13.1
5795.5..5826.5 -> 13.0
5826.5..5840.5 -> 13.2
